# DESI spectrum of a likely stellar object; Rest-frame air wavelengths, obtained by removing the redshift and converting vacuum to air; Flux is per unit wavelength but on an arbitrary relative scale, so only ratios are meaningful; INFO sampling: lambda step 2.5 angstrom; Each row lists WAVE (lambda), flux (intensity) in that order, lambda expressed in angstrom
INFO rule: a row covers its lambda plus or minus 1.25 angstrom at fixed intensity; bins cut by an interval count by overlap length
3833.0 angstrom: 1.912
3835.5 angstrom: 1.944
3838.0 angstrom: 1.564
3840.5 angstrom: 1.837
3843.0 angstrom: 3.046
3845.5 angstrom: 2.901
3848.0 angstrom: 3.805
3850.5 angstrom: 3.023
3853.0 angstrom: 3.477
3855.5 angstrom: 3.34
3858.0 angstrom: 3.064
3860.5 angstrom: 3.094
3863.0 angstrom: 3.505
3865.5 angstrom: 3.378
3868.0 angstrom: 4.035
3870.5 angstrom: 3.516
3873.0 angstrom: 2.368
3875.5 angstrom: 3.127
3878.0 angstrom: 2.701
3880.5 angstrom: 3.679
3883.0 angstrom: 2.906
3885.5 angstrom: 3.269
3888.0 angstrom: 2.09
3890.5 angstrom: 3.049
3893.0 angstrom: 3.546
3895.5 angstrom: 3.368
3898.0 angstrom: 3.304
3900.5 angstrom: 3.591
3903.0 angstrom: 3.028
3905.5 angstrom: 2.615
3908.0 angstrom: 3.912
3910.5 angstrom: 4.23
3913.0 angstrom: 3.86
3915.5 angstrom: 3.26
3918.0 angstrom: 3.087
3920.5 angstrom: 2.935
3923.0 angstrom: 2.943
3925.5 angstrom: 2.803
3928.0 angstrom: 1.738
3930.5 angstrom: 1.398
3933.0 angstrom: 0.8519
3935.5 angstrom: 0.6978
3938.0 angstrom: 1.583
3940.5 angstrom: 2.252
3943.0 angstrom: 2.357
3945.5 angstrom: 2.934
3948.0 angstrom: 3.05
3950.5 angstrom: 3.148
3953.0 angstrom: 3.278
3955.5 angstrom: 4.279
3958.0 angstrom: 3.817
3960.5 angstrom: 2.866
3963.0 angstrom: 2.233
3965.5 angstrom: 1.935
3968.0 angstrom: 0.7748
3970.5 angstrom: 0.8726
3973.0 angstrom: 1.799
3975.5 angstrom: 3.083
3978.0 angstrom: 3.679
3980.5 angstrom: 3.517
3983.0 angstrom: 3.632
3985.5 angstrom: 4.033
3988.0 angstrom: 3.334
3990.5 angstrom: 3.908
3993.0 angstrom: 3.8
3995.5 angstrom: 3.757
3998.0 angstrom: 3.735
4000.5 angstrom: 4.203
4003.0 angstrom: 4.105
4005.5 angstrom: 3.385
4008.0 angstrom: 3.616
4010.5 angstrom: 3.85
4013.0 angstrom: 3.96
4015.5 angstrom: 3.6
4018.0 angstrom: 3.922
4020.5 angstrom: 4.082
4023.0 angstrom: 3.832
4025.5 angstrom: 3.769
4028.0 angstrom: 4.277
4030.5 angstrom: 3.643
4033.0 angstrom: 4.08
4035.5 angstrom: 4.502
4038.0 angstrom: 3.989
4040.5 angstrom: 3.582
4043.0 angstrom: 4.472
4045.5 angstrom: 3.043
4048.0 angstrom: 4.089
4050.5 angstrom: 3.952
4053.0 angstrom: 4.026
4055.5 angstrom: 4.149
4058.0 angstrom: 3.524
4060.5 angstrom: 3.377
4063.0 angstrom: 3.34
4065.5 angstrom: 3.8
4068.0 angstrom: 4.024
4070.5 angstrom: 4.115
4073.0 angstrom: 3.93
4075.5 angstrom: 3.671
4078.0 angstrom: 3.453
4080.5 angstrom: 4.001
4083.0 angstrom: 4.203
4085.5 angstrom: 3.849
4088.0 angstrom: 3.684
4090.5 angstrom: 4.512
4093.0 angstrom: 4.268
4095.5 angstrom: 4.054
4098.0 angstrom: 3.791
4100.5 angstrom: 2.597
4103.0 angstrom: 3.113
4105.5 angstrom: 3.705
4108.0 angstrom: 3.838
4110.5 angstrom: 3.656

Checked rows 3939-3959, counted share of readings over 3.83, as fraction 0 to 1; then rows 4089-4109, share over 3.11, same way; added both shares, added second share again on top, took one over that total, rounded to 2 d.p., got 0.53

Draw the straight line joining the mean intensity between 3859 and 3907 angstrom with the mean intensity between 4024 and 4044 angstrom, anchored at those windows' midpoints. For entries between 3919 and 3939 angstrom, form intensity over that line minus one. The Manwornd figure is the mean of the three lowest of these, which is -0.72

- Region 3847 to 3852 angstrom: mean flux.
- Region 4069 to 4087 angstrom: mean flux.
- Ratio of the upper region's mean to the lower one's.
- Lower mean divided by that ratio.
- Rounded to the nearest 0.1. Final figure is 3.0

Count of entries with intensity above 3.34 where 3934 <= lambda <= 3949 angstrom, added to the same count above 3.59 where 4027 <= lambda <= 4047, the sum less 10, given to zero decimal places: -4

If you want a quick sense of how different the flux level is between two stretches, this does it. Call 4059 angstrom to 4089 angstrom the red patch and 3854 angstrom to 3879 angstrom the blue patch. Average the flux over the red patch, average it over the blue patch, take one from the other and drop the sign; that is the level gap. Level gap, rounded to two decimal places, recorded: 0.57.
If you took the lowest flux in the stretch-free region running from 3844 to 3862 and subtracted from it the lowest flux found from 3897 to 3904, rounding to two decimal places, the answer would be -0.13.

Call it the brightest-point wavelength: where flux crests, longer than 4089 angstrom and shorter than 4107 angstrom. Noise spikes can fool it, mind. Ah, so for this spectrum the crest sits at 4090.5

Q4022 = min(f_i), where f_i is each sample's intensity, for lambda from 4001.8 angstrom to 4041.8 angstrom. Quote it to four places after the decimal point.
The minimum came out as 3.3850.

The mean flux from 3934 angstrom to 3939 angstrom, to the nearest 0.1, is 1.1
